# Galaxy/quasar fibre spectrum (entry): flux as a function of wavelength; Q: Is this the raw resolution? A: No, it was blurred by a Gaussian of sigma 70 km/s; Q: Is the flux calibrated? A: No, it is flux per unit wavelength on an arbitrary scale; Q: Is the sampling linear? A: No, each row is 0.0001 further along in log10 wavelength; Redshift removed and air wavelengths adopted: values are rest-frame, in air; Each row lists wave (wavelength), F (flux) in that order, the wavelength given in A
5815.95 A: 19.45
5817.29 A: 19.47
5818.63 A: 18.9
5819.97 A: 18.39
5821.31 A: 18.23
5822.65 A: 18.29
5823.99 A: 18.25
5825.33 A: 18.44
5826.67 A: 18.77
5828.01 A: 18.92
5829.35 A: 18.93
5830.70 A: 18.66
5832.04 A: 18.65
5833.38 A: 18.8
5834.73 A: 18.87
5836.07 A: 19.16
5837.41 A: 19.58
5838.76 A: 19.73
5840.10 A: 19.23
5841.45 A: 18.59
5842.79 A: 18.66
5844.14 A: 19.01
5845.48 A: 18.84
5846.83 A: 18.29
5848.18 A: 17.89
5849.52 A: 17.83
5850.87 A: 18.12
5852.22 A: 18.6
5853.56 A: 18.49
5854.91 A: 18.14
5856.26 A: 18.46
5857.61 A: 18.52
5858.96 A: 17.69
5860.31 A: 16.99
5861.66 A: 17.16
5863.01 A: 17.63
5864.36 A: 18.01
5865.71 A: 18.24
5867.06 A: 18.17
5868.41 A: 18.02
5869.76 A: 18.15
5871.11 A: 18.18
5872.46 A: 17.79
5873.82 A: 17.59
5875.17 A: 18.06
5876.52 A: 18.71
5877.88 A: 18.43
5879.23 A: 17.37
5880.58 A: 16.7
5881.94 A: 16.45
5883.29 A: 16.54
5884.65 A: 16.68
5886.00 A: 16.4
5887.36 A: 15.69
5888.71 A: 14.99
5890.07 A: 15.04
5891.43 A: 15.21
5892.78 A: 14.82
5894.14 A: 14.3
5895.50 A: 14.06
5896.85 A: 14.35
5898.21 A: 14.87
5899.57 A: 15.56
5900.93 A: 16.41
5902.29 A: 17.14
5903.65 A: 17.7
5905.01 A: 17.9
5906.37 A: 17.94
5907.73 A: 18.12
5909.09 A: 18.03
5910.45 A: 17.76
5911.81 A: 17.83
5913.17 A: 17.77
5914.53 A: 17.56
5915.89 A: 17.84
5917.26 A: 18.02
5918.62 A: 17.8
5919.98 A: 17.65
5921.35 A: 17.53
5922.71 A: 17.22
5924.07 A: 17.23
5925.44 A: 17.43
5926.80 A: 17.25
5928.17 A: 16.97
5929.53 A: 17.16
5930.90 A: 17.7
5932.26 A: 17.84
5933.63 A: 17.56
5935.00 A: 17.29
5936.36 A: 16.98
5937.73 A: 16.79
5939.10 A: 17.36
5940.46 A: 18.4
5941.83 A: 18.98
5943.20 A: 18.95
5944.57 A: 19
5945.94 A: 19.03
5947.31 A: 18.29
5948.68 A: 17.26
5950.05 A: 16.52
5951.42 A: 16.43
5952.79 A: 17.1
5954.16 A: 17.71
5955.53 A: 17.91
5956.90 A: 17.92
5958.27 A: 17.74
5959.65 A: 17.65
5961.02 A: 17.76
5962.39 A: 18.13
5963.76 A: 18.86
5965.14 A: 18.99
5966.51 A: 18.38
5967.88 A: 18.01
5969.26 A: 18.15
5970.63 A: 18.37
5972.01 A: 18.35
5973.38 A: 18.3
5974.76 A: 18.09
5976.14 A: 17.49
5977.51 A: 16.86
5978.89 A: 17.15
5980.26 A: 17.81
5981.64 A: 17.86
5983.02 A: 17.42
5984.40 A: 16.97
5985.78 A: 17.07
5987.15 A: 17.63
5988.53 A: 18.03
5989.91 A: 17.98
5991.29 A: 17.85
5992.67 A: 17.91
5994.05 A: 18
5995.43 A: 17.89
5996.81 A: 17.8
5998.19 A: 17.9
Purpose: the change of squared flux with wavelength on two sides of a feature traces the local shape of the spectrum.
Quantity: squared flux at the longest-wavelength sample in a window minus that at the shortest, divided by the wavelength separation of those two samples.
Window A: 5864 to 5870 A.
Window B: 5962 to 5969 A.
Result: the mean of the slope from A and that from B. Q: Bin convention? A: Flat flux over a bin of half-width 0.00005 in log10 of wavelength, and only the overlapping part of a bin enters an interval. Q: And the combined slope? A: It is 0.1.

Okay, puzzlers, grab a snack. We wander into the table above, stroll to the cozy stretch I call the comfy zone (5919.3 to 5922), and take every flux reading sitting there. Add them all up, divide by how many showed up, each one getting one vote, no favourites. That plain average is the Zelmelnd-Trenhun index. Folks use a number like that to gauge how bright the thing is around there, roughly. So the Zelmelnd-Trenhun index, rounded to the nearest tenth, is 17.6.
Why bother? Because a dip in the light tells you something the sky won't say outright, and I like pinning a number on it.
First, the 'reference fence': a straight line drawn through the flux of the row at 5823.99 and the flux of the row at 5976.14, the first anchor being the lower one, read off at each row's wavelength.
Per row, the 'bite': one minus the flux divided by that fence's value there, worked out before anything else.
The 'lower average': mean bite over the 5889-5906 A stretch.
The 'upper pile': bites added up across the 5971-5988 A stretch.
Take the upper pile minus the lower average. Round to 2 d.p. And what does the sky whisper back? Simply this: -0.20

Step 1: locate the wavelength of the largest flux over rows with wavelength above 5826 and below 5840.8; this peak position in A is 5838.76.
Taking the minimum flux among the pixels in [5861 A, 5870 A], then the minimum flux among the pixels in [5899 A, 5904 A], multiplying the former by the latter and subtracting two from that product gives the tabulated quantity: 265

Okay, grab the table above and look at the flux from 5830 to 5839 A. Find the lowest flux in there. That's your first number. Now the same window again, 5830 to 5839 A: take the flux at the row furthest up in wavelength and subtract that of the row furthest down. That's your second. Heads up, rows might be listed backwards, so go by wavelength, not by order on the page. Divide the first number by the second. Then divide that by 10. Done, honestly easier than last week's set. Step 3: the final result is 2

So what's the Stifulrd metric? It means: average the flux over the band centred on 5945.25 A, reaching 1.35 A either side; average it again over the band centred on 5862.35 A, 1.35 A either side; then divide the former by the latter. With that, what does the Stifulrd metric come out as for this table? 1.09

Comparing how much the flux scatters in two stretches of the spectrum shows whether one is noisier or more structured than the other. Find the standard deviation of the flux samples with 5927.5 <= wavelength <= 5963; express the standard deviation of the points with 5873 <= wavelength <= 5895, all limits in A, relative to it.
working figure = 1.8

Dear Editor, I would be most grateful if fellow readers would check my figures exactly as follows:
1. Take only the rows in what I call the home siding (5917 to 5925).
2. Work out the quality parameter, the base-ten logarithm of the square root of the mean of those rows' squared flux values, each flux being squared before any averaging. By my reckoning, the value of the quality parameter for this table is 1.24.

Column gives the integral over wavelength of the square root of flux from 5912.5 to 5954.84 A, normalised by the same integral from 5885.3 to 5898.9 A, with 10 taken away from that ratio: -6.6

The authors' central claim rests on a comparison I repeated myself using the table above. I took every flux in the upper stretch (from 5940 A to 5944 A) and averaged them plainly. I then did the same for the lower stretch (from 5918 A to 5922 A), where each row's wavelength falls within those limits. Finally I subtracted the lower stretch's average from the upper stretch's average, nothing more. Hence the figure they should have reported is 1.1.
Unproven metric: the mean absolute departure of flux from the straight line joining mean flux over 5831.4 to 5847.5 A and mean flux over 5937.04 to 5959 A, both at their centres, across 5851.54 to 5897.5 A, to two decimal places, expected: 1.55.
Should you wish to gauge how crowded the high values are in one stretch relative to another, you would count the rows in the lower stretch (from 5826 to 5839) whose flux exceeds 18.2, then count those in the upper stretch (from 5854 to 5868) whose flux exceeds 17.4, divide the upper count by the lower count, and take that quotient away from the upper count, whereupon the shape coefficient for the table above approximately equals 7.20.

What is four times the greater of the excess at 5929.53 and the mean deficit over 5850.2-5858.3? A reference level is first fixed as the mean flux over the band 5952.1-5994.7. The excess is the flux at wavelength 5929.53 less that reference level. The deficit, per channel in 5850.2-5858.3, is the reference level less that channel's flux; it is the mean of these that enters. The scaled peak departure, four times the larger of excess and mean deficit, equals -2.1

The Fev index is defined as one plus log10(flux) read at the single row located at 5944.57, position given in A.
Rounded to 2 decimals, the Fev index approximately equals 2.28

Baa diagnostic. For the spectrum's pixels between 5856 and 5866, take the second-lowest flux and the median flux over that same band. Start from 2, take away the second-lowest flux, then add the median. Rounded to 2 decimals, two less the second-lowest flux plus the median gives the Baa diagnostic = 2.69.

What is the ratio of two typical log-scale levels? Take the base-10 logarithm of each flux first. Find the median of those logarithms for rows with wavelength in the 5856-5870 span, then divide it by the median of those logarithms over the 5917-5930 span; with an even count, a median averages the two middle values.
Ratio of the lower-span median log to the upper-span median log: 1.01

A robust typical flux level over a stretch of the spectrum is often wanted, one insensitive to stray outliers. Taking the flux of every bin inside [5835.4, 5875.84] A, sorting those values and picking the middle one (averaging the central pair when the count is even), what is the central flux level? 18.2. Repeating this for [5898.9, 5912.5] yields 17.8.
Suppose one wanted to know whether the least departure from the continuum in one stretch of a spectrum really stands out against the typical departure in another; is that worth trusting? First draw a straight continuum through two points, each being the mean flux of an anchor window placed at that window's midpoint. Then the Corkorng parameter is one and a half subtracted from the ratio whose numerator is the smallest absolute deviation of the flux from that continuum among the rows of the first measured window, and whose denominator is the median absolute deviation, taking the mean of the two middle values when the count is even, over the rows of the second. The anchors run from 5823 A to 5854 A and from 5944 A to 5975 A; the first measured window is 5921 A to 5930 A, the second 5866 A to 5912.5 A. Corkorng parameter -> -0.90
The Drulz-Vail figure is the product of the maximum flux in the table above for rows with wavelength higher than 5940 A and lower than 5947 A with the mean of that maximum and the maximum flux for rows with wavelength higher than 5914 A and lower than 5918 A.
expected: 353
